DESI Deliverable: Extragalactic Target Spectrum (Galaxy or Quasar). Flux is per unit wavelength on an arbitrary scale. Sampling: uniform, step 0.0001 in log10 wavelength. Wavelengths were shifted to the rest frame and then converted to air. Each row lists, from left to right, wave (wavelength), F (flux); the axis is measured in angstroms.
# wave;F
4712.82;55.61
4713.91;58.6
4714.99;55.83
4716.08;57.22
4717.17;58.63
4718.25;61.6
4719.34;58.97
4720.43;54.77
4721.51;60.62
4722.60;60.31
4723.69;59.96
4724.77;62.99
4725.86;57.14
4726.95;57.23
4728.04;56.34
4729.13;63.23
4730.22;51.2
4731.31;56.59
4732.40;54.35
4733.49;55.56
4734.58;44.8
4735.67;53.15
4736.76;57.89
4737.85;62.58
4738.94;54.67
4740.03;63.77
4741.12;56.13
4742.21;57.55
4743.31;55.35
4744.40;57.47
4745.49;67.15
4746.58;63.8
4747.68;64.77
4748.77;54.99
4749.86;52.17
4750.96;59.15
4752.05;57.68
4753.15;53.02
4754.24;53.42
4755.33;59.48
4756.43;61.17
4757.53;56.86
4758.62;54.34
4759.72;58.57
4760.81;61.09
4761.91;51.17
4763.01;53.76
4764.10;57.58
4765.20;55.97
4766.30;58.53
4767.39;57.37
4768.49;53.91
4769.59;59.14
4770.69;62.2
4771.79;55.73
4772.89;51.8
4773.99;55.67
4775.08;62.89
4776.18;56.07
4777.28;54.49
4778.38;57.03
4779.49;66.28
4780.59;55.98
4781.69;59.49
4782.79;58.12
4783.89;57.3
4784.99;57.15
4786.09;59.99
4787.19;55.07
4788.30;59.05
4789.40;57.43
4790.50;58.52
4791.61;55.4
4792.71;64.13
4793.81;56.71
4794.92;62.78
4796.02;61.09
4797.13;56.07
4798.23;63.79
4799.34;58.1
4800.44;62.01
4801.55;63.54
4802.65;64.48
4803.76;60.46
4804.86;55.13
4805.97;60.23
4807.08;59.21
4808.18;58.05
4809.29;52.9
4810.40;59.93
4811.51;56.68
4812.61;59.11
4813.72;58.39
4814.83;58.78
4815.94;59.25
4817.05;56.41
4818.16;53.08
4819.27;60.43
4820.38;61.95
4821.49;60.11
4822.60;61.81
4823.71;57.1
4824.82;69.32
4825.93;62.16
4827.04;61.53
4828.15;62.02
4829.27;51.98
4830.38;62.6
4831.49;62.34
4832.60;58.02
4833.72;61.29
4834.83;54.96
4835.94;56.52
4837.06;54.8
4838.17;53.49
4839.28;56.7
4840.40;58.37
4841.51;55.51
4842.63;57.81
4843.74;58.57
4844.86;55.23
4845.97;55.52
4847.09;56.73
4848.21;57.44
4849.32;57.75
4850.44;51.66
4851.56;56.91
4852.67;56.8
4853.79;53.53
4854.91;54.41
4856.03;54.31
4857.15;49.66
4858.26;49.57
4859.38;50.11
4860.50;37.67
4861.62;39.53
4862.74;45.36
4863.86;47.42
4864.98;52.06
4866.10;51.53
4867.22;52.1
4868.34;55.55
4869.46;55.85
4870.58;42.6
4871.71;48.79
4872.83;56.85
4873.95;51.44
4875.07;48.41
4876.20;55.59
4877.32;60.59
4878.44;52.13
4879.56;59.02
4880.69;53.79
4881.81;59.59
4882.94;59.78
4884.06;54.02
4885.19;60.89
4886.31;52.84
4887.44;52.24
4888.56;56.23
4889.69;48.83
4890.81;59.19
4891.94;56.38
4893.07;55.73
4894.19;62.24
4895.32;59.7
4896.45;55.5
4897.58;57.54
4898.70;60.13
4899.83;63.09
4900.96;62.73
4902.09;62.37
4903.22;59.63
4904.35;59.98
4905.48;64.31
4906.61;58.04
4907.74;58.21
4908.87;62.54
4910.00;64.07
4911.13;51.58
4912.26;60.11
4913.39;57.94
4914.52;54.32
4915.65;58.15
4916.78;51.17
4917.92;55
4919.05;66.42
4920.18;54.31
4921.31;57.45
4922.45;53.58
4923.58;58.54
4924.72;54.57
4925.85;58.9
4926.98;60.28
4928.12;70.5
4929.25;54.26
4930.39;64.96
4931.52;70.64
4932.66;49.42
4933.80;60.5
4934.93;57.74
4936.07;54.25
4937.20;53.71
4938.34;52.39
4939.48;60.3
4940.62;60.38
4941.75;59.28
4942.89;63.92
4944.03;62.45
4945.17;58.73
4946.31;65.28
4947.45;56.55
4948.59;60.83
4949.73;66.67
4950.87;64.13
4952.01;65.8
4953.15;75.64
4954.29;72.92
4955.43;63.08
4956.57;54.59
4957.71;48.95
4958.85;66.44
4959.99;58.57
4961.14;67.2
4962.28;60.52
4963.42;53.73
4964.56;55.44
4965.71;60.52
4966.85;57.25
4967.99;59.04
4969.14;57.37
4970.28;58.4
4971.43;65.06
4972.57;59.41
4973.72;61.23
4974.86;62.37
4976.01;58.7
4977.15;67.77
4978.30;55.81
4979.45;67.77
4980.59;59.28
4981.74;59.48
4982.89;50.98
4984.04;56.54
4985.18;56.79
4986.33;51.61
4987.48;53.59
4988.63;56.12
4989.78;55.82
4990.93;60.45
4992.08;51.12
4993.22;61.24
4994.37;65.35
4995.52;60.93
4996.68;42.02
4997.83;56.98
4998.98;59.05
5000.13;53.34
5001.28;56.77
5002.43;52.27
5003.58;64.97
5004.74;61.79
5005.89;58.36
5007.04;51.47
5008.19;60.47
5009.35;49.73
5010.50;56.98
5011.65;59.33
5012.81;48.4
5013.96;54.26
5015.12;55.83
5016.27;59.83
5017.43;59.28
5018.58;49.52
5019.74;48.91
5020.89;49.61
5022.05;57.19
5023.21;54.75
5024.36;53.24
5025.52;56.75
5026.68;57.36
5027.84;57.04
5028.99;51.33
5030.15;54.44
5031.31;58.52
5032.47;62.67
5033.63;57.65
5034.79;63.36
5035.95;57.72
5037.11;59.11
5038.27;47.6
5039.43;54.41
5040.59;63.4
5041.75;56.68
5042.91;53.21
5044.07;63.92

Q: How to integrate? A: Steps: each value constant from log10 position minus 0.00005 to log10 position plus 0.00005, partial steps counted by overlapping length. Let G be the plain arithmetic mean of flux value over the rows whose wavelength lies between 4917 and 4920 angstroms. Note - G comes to 60.7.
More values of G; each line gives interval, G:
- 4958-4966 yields 60.3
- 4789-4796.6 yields 59.4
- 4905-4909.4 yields 60.8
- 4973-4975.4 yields 61.8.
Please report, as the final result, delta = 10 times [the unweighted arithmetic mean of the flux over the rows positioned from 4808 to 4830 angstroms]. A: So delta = 590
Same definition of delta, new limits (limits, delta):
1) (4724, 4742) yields 567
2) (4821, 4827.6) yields 620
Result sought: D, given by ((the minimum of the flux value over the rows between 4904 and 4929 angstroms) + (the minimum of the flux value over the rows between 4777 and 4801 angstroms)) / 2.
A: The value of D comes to 53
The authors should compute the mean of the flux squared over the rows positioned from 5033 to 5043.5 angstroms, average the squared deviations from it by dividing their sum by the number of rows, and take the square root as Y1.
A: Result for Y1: 524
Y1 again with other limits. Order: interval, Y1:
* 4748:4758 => 341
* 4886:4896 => 436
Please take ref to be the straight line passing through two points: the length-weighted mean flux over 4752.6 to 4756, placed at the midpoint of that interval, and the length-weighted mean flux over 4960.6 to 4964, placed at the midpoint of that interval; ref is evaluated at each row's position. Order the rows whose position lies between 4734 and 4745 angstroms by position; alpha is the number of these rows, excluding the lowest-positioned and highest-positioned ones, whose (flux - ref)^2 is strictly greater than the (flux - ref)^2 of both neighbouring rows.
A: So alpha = 3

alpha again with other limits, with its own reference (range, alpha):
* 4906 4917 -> 2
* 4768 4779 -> 4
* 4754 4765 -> 2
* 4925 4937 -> 2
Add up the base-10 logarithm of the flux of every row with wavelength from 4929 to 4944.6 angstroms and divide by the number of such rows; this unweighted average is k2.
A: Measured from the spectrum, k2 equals 1.77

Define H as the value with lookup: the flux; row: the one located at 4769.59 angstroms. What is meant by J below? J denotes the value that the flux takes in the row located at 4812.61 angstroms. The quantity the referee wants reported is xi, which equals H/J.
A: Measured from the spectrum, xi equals 1.00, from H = 59.14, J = 59.11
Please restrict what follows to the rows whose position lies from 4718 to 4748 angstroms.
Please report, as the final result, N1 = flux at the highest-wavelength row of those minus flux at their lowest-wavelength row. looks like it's 3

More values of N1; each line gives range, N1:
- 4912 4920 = 6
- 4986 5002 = 5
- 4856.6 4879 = 2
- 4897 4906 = 7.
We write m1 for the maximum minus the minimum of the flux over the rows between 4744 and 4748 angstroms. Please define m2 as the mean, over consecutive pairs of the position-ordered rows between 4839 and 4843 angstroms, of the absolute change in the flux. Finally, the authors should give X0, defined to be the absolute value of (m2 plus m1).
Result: 12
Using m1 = 10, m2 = 2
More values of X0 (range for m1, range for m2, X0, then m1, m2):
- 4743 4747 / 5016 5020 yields 15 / 12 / 4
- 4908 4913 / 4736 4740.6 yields 20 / 12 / 7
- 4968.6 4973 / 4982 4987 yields 11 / 8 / 4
